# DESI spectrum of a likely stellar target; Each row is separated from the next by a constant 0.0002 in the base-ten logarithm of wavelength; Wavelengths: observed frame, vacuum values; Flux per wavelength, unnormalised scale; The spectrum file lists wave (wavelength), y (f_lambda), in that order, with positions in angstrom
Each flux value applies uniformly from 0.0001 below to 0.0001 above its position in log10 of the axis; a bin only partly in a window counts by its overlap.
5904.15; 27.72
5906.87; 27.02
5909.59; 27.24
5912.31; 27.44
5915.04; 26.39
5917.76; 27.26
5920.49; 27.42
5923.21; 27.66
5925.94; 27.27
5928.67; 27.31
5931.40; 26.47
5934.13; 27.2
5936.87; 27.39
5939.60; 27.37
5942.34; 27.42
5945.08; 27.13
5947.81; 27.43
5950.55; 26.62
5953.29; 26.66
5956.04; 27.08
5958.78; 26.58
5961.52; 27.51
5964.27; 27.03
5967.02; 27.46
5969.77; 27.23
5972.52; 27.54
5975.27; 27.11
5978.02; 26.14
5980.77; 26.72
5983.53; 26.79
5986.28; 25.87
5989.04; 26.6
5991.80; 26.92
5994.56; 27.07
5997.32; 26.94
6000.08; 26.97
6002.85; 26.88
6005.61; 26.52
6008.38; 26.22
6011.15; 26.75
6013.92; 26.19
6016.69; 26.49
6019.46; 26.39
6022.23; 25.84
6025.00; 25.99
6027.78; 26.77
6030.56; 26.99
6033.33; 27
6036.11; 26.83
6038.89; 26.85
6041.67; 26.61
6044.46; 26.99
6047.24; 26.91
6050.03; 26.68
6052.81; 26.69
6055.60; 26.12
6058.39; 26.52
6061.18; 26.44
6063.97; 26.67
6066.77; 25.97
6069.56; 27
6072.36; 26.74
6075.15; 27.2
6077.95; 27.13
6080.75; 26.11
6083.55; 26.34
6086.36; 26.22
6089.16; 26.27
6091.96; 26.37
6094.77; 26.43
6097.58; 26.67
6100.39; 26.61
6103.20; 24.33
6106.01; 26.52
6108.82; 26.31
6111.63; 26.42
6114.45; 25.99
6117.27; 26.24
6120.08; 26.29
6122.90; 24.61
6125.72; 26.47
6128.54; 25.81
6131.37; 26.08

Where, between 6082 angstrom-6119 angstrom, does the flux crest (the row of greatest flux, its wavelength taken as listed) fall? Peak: 6097.58 angstrom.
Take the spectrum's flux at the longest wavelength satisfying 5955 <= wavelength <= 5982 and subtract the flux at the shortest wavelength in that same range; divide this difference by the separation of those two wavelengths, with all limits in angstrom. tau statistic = -0.015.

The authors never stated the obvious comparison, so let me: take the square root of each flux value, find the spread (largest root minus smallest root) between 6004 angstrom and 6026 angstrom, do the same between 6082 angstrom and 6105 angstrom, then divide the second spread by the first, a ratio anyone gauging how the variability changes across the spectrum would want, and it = 2.6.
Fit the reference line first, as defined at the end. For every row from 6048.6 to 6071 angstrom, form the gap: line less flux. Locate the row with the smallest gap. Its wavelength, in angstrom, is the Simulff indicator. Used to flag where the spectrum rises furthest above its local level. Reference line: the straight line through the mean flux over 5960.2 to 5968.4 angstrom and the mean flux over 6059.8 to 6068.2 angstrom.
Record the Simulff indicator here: 6069.56 angstrom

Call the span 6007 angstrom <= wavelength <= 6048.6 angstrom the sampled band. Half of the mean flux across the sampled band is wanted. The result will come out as 13.3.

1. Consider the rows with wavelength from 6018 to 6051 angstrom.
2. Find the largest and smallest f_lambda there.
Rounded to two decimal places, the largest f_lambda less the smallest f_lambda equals 1.16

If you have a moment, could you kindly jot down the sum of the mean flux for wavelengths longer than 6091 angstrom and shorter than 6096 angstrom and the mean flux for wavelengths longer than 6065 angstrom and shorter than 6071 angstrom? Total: 52.9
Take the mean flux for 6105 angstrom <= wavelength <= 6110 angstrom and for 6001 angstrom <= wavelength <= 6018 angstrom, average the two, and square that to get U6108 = 700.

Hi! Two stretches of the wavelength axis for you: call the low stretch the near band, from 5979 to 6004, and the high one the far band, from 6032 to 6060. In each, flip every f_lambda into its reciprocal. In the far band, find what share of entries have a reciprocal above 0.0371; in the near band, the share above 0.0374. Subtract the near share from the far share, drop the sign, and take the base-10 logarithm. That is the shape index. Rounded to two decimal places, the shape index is -0.33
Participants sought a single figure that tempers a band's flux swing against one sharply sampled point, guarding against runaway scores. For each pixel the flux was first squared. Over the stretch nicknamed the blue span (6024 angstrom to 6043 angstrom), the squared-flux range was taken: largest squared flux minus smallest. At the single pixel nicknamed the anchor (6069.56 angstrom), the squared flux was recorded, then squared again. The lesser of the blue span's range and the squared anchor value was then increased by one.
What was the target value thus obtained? 55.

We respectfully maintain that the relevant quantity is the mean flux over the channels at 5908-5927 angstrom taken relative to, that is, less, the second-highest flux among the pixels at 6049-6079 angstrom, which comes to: 0.11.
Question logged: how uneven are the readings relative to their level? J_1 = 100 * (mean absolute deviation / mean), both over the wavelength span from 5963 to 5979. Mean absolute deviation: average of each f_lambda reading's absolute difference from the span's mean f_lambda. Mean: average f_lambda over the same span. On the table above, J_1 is 1.2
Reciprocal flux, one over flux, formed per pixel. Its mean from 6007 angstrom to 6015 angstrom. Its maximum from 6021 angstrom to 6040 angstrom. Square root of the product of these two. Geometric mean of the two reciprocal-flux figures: 0.0383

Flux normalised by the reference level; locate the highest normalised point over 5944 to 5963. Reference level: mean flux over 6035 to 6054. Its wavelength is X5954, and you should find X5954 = 5961.52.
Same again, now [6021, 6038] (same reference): 6033.33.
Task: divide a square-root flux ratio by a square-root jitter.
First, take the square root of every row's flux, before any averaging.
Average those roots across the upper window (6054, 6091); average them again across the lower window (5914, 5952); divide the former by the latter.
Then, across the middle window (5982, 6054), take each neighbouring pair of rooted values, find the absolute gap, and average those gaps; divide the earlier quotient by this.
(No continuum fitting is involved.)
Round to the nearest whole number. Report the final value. 35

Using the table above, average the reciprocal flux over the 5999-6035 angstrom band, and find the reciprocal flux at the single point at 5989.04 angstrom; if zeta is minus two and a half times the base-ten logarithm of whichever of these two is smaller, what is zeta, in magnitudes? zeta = 3.56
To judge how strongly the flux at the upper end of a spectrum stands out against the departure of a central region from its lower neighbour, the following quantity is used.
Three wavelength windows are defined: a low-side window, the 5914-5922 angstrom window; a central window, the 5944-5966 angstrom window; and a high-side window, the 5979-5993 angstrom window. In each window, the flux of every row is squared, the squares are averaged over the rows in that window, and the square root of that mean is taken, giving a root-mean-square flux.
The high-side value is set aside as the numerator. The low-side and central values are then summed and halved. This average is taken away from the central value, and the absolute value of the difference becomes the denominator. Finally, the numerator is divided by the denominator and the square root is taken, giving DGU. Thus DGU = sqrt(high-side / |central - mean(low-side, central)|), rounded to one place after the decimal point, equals 51.5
